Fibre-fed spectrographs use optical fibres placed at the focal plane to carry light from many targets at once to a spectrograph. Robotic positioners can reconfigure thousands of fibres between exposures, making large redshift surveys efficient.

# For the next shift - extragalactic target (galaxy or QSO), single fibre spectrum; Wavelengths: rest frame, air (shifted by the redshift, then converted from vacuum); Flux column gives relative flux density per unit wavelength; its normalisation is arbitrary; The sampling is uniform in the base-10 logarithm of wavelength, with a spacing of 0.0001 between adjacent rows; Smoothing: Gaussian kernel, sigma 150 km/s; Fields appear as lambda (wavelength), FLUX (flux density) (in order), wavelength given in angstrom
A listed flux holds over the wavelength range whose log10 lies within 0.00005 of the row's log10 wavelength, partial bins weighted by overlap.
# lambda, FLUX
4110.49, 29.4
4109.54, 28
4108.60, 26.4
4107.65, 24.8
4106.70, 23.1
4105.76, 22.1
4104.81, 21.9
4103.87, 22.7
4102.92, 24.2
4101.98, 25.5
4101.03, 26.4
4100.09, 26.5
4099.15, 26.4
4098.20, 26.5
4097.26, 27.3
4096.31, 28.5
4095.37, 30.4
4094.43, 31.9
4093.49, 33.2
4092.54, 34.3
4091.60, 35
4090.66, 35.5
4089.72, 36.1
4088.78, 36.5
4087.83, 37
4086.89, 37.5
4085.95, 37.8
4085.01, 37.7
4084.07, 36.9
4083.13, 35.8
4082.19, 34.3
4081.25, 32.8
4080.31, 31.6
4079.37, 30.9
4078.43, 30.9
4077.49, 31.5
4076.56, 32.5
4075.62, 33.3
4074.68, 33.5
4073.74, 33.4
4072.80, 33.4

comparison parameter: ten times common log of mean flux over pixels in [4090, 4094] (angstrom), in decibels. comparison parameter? 15.4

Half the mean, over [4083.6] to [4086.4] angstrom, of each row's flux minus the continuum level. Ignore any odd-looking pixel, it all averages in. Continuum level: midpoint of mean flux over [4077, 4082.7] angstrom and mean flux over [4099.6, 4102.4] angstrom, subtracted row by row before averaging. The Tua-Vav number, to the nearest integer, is 4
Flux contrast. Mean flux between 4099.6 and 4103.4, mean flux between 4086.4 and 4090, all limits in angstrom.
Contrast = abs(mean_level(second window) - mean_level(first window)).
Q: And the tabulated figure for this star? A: 11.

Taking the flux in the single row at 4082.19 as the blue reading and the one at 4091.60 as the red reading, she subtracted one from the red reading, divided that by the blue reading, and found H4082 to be 0.99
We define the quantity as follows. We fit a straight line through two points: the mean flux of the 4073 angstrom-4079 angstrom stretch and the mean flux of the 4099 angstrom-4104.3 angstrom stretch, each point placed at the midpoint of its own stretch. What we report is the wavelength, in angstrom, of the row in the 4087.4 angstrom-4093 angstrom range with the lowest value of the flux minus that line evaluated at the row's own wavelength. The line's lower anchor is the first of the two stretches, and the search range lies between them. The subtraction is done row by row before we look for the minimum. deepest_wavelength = 4092.54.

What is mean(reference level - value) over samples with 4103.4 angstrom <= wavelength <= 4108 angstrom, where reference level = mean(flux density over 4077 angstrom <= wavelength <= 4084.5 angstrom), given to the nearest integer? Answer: 10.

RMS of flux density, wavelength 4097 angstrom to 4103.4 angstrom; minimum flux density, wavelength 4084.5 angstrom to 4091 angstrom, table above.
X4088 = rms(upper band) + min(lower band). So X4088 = 61.6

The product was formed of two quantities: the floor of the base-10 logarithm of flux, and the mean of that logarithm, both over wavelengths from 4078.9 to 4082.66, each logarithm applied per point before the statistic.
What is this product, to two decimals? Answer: 2.25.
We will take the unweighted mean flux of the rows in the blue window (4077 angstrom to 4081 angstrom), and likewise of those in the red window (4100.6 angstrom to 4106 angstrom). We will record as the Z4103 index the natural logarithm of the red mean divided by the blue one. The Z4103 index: -0.27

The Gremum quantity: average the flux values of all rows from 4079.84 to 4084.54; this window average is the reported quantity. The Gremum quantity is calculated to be 34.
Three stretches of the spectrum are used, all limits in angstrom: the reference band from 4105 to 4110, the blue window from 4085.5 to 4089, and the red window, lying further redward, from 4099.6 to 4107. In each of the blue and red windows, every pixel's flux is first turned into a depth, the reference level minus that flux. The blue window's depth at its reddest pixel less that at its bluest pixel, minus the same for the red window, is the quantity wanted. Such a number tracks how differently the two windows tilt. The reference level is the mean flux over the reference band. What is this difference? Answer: -2.1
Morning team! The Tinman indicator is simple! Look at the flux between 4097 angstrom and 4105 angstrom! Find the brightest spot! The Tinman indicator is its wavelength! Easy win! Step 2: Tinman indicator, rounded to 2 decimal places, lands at 4097.26 angstrom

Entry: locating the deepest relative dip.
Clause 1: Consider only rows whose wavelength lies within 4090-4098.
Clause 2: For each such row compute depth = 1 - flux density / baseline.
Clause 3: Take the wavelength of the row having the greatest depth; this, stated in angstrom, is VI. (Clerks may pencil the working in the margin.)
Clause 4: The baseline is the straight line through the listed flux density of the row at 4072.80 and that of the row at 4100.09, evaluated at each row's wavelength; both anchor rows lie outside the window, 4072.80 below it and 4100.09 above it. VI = 4097.26 angstrom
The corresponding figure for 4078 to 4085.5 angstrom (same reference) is 4078.43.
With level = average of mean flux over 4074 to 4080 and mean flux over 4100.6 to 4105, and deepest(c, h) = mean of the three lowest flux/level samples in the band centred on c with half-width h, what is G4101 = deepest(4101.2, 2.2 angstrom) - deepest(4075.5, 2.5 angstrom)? -0.25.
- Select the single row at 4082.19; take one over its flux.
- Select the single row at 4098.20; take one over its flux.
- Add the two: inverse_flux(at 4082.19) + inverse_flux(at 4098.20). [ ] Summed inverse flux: 0.0669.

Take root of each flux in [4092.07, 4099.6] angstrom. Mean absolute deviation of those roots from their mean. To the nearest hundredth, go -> 0.24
